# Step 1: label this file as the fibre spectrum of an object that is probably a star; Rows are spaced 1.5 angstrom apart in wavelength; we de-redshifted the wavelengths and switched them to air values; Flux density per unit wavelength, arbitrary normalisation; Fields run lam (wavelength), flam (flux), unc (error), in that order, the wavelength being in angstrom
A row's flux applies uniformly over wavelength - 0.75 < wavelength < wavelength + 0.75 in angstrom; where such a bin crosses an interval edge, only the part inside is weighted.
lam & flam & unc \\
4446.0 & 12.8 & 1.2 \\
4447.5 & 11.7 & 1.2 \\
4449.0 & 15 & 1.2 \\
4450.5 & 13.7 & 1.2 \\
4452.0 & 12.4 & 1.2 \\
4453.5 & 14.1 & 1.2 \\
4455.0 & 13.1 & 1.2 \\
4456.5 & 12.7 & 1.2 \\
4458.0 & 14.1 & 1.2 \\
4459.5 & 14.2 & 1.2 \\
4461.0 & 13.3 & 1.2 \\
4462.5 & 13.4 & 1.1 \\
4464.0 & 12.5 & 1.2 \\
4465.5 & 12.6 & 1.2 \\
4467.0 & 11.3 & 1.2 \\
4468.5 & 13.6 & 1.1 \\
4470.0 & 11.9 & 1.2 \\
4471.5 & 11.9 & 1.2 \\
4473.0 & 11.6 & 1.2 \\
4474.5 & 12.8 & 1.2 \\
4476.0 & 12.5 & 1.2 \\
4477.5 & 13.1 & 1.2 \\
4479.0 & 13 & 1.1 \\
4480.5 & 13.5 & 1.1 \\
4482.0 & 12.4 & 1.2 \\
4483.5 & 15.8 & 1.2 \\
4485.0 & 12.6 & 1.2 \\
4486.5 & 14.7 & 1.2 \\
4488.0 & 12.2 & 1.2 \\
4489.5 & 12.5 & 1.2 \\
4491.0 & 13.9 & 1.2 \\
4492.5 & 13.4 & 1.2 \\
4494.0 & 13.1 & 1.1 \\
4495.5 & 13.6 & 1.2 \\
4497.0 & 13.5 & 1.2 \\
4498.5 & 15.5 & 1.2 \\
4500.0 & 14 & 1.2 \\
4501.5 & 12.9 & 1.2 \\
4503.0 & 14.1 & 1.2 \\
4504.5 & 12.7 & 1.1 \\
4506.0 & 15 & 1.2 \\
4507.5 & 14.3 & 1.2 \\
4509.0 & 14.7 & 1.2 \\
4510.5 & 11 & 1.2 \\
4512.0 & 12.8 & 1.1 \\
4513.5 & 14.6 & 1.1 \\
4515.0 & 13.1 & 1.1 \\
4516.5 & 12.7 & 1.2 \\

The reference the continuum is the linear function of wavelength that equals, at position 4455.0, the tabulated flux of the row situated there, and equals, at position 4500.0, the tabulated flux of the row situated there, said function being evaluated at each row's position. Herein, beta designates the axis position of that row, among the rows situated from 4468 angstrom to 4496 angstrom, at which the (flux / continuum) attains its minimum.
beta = 4473.0 angstrom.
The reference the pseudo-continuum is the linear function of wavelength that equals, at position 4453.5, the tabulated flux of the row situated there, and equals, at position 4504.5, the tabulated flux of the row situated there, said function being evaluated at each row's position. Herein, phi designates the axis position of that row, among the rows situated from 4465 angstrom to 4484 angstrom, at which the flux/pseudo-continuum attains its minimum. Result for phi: 4467.0 angstrom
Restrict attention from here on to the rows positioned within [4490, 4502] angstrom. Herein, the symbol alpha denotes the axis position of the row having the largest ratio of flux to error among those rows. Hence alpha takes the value 4498.5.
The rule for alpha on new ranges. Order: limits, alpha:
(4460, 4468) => 4462.5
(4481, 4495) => 4483.5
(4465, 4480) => 4468.5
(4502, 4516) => 4513.5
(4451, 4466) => 4462.5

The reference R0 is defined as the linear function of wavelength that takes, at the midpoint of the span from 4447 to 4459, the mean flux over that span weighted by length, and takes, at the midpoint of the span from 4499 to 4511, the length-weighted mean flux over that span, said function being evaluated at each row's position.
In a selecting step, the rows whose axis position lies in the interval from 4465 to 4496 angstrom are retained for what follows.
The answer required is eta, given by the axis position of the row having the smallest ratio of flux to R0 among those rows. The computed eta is 4467.0 angstrom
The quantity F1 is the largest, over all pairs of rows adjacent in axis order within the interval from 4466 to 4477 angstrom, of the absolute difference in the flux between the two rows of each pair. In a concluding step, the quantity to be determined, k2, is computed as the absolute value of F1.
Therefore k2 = 2.3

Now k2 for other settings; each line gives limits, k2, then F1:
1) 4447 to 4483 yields 3.3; 3.30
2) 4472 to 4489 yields 3.4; 3.40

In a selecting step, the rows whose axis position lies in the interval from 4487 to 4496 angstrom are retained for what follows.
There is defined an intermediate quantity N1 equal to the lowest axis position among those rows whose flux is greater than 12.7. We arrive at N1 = 4491.0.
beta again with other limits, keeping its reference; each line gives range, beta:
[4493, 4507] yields 4504.5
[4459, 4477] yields 4467.0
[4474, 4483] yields 4482.0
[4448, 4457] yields 4452.0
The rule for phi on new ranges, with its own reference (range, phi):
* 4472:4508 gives 4473.0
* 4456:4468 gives 4467.0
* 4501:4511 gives 4510.5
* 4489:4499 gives 4489.5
